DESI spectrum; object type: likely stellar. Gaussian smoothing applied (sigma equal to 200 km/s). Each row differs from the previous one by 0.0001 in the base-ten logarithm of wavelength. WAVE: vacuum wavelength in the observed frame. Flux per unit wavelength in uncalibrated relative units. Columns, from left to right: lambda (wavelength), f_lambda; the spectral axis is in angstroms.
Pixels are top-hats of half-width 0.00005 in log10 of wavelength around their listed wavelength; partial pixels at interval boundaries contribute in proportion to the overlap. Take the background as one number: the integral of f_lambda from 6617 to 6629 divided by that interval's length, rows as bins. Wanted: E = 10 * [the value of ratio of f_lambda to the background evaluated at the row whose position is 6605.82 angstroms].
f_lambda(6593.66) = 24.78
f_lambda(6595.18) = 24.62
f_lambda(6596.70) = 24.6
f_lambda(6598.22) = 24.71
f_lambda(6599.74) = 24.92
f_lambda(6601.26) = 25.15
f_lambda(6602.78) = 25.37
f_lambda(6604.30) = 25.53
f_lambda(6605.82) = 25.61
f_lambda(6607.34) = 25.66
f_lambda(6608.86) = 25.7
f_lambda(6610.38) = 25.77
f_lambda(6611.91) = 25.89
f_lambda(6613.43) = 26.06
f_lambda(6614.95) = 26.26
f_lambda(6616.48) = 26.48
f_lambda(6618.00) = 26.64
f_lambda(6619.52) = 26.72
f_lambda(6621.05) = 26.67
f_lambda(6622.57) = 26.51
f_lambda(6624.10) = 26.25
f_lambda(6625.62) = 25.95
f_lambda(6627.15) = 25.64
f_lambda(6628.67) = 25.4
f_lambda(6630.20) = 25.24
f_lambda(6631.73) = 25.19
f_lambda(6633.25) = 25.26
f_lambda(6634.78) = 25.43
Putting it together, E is 9.75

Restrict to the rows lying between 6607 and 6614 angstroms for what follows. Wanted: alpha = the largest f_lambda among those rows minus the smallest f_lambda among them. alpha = 0.40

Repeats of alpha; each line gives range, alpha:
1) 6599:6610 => 0.78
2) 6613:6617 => 0.42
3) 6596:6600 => 0.32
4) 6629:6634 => 0.07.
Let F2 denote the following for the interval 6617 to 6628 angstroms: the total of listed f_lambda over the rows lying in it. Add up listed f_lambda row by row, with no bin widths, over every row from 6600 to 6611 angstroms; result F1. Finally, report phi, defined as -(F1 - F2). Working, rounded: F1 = 179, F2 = 184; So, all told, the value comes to 6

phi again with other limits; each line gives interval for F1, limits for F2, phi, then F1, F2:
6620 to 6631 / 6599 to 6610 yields -4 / 182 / 178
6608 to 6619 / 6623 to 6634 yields -4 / 183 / 179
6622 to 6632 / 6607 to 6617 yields 2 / 180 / 182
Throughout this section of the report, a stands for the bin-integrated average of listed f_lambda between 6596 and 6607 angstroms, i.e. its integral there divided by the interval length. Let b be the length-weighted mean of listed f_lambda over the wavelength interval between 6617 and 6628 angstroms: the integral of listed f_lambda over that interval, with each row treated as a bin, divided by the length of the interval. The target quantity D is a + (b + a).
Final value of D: 76.7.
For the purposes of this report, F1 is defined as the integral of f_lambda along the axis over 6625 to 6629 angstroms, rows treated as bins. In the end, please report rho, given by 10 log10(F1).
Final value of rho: 20.1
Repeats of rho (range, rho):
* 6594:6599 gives 20.9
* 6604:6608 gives 20.1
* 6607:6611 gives 20.1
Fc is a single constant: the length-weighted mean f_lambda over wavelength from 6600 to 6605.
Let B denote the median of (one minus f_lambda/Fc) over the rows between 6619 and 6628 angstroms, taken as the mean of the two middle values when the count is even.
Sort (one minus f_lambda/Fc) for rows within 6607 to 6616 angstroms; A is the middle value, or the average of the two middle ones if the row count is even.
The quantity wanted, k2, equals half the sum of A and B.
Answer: -0.032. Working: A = -0.021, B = -0.04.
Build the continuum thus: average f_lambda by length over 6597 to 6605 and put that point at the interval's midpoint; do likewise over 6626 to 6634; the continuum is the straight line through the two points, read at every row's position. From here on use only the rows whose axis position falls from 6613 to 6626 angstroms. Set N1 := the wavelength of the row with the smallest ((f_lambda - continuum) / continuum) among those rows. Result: 6625.62 angstroms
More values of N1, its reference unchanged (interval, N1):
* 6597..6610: 6598.22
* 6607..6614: 6607.34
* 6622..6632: 6631.73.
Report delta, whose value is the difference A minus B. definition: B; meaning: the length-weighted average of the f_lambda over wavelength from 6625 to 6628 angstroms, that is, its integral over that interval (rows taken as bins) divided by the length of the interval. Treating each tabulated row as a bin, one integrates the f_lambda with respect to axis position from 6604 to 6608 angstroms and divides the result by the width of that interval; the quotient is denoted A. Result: -0.2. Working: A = 25.6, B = 25.8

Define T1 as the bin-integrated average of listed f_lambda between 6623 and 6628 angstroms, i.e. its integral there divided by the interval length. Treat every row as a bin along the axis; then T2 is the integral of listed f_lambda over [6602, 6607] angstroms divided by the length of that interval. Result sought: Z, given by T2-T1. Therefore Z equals -0.5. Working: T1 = 26.0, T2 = 25.5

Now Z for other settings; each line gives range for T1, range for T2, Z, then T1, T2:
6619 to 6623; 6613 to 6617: -0.4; 26.6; 26.2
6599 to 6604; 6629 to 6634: 0.1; 25.2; 25.2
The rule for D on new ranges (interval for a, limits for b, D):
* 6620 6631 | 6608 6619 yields 78.0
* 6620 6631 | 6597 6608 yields 77.2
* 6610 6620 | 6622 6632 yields 78.3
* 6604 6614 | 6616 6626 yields 78.0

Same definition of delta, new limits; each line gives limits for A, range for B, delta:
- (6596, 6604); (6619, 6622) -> -1.7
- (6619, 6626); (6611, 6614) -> 0.5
